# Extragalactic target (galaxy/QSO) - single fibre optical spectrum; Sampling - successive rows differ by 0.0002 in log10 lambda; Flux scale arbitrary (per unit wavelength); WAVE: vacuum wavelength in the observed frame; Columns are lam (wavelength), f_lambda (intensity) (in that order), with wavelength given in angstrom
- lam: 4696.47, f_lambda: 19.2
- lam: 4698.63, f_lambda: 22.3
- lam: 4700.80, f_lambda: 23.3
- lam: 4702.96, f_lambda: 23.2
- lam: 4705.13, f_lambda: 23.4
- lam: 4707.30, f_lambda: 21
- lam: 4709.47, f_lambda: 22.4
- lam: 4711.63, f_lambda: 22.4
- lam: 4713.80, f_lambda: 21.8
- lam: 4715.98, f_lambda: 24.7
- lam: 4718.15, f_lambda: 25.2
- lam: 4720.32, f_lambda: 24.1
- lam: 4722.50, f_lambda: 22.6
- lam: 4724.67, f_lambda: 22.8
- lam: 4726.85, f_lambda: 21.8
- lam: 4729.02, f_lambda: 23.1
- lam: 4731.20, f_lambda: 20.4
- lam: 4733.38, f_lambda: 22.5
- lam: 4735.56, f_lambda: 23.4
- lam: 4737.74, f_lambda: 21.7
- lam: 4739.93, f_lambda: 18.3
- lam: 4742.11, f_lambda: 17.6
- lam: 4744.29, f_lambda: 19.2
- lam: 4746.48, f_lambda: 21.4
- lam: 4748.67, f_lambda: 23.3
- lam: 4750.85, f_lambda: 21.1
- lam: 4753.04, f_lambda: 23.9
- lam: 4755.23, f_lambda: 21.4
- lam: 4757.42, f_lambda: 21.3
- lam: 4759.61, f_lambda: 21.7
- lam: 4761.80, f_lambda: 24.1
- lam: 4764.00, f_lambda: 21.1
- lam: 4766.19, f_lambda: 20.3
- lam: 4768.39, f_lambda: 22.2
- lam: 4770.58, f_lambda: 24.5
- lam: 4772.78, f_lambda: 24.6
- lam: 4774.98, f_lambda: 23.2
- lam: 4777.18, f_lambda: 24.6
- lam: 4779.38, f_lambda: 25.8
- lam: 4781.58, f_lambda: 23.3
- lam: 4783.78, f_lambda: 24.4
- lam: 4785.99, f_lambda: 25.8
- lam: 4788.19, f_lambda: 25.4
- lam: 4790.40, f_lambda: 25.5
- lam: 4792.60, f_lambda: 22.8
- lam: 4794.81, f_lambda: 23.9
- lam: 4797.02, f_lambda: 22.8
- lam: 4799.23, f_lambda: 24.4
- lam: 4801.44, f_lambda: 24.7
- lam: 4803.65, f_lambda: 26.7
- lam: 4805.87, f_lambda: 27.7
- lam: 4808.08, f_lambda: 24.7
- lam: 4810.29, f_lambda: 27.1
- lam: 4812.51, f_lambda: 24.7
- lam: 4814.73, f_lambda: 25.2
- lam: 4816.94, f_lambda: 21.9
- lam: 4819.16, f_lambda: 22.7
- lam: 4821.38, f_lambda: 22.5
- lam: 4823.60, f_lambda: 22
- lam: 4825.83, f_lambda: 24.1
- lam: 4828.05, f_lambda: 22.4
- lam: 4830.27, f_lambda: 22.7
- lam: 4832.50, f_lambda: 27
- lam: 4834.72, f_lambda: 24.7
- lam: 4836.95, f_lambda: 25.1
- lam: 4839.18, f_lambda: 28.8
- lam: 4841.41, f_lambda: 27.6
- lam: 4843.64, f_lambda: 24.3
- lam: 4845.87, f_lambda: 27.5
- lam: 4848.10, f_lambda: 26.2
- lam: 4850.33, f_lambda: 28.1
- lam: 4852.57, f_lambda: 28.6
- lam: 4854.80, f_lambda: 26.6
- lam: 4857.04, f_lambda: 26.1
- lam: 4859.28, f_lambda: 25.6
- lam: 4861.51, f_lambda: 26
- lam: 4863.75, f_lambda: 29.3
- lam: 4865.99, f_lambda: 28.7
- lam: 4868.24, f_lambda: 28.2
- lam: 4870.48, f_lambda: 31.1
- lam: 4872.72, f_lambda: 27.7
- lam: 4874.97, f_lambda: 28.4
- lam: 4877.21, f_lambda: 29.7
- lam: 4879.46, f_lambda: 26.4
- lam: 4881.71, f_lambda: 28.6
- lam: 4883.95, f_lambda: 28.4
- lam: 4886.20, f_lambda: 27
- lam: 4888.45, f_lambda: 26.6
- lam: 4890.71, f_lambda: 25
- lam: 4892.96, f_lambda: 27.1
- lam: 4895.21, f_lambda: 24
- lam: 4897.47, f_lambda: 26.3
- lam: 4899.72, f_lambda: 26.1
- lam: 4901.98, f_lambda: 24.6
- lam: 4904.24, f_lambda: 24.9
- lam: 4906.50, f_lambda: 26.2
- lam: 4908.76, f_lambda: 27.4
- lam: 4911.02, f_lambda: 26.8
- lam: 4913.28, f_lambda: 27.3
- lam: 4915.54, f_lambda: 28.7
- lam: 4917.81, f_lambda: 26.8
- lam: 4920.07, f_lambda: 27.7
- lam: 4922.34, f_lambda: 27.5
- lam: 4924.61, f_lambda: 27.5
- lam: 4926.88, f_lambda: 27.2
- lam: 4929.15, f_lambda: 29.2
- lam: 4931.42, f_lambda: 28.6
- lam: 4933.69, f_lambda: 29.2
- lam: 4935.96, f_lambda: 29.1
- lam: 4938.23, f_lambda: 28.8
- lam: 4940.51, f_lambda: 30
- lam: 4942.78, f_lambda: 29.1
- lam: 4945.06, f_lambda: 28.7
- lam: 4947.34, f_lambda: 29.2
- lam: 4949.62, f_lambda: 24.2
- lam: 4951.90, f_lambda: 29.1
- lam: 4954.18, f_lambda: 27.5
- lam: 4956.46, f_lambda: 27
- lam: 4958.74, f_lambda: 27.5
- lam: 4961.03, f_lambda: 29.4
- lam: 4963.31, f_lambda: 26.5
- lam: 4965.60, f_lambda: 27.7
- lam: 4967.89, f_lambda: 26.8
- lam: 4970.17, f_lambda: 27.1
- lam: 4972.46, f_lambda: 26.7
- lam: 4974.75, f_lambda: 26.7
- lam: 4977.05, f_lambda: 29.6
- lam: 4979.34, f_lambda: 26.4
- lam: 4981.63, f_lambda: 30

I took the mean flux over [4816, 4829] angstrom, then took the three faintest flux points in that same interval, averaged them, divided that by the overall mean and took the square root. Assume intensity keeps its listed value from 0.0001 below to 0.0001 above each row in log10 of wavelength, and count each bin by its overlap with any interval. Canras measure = 0.989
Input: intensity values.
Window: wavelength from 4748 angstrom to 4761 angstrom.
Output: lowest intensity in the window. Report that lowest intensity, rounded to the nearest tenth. 21.1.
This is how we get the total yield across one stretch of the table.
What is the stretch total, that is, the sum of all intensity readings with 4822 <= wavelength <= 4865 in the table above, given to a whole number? 493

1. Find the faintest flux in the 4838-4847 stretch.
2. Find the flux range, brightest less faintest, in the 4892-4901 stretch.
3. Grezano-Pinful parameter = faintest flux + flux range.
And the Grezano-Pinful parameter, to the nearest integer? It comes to 27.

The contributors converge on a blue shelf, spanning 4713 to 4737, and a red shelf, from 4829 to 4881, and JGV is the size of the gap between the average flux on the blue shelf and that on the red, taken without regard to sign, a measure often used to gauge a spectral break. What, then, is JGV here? 4.2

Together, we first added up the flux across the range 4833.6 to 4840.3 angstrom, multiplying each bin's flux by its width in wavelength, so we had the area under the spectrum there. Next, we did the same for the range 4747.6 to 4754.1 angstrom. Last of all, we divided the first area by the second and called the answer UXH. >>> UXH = 1.2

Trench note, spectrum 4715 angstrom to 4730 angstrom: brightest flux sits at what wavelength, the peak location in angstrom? 4718.15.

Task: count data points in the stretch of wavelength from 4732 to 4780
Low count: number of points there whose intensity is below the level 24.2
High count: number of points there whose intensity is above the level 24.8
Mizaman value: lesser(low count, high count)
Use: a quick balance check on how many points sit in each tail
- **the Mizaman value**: 1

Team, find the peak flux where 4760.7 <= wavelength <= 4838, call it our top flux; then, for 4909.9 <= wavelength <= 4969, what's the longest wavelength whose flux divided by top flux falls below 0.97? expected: 4967.89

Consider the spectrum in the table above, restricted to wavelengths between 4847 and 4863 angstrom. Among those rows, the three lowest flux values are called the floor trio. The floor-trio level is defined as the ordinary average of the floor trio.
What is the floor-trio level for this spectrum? 26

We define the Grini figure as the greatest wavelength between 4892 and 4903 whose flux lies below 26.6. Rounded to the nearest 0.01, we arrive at 4901.98 angstrom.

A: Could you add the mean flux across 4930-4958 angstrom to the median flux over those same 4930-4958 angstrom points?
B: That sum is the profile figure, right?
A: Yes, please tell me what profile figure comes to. 57.3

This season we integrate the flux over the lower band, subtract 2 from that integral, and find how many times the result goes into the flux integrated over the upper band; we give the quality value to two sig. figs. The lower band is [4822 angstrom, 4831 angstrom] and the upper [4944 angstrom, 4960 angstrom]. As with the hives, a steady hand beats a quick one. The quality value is 2.2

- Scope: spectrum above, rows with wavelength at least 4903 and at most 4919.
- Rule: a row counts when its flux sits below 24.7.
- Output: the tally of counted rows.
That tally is 0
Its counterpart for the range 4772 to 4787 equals 5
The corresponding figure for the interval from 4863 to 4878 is 0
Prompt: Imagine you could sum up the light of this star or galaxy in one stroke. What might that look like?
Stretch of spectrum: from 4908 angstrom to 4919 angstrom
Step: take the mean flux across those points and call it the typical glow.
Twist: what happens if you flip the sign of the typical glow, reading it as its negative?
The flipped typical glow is -27.4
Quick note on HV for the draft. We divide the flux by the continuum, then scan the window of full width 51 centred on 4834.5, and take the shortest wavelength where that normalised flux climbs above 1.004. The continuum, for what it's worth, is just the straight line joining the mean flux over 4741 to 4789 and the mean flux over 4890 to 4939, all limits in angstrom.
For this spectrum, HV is 4810.29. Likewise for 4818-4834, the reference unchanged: 4832.50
